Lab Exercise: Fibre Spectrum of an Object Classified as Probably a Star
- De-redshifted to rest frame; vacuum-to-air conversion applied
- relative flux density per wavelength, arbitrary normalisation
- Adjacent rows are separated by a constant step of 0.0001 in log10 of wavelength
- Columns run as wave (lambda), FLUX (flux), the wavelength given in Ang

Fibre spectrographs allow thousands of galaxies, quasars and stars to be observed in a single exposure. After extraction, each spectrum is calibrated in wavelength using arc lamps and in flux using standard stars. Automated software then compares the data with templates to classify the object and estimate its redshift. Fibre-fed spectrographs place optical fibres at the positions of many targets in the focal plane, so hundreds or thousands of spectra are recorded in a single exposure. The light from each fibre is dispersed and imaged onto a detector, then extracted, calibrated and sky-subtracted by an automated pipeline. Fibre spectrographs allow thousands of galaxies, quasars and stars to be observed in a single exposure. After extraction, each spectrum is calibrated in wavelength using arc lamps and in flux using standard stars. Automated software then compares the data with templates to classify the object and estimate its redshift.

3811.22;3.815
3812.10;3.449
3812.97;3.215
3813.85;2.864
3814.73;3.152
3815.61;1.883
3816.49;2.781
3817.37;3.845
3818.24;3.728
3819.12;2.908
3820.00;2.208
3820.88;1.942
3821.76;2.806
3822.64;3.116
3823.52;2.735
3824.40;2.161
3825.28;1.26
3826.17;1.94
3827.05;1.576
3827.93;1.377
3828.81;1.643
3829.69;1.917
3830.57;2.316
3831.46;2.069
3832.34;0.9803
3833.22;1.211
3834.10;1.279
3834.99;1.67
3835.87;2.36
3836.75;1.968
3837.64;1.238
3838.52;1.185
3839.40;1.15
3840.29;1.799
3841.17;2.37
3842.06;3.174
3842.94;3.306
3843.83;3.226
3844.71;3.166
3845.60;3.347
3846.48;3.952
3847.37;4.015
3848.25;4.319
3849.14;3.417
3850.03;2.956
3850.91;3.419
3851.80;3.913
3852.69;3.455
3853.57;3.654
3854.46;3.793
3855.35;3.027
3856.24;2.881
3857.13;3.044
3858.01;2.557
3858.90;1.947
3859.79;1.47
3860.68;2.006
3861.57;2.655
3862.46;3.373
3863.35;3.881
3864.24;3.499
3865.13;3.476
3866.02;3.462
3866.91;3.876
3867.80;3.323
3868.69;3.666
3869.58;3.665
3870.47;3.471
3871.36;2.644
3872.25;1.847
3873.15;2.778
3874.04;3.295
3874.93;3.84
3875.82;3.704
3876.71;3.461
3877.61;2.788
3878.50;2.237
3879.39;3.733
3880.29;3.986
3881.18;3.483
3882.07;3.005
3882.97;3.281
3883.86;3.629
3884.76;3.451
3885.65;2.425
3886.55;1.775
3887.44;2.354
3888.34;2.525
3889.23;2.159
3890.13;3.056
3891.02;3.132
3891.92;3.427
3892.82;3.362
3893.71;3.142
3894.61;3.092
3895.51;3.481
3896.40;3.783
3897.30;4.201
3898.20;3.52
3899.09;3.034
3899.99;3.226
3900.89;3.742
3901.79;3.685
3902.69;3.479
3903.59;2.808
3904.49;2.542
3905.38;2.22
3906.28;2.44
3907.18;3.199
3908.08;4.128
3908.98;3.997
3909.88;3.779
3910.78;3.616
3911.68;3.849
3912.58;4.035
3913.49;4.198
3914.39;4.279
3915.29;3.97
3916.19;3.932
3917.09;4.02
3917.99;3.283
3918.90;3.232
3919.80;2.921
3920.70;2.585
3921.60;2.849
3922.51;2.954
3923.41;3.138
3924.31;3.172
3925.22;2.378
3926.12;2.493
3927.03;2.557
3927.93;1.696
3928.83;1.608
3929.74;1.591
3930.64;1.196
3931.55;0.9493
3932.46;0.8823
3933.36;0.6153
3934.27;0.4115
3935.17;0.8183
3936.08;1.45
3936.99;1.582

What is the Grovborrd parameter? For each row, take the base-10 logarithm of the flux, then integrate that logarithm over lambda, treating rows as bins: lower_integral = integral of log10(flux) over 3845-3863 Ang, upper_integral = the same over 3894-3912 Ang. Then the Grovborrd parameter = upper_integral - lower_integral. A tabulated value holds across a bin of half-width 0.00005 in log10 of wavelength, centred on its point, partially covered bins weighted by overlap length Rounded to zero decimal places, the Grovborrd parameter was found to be 1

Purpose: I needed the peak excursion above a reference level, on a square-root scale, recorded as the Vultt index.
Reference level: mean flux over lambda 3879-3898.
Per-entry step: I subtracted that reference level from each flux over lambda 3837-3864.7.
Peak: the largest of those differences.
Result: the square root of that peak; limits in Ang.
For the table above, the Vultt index 1.1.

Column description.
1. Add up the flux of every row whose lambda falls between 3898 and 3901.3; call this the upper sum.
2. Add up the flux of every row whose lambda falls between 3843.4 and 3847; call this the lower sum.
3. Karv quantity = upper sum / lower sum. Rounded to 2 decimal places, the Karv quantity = 0.99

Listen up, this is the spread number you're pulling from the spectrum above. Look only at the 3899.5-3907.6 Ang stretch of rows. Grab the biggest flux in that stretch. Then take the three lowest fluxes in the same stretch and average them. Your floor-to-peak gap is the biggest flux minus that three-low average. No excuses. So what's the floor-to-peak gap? 1.34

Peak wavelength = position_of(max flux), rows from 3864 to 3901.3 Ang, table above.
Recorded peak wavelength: 3897.30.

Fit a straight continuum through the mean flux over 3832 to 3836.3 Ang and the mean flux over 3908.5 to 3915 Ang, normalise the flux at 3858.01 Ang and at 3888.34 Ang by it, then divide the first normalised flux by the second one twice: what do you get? 1.8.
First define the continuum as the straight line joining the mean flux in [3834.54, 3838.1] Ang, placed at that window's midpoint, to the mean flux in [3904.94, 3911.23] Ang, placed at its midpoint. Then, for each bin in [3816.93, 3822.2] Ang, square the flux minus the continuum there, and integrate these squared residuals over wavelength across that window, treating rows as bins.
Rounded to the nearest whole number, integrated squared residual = 14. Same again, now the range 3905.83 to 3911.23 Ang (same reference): 2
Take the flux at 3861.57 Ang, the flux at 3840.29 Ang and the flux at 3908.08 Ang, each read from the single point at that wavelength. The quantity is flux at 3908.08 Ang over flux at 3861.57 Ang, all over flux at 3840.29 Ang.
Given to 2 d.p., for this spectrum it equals 0.86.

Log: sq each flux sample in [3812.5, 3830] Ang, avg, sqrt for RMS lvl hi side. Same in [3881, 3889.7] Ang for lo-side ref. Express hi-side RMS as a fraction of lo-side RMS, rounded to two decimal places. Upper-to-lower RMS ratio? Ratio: 0.89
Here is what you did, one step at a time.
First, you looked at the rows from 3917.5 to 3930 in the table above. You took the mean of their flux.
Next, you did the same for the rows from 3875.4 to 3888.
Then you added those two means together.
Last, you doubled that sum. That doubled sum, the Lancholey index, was 11.4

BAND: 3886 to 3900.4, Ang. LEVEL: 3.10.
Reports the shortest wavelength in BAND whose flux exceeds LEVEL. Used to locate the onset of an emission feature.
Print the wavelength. 3891.02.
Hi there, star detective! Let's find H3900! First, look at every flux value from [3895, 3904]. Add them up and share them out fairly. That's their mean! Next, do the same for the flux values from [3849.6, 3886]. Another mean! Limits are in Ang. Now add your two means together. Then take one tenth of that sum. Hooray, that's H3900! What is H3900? 0.67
